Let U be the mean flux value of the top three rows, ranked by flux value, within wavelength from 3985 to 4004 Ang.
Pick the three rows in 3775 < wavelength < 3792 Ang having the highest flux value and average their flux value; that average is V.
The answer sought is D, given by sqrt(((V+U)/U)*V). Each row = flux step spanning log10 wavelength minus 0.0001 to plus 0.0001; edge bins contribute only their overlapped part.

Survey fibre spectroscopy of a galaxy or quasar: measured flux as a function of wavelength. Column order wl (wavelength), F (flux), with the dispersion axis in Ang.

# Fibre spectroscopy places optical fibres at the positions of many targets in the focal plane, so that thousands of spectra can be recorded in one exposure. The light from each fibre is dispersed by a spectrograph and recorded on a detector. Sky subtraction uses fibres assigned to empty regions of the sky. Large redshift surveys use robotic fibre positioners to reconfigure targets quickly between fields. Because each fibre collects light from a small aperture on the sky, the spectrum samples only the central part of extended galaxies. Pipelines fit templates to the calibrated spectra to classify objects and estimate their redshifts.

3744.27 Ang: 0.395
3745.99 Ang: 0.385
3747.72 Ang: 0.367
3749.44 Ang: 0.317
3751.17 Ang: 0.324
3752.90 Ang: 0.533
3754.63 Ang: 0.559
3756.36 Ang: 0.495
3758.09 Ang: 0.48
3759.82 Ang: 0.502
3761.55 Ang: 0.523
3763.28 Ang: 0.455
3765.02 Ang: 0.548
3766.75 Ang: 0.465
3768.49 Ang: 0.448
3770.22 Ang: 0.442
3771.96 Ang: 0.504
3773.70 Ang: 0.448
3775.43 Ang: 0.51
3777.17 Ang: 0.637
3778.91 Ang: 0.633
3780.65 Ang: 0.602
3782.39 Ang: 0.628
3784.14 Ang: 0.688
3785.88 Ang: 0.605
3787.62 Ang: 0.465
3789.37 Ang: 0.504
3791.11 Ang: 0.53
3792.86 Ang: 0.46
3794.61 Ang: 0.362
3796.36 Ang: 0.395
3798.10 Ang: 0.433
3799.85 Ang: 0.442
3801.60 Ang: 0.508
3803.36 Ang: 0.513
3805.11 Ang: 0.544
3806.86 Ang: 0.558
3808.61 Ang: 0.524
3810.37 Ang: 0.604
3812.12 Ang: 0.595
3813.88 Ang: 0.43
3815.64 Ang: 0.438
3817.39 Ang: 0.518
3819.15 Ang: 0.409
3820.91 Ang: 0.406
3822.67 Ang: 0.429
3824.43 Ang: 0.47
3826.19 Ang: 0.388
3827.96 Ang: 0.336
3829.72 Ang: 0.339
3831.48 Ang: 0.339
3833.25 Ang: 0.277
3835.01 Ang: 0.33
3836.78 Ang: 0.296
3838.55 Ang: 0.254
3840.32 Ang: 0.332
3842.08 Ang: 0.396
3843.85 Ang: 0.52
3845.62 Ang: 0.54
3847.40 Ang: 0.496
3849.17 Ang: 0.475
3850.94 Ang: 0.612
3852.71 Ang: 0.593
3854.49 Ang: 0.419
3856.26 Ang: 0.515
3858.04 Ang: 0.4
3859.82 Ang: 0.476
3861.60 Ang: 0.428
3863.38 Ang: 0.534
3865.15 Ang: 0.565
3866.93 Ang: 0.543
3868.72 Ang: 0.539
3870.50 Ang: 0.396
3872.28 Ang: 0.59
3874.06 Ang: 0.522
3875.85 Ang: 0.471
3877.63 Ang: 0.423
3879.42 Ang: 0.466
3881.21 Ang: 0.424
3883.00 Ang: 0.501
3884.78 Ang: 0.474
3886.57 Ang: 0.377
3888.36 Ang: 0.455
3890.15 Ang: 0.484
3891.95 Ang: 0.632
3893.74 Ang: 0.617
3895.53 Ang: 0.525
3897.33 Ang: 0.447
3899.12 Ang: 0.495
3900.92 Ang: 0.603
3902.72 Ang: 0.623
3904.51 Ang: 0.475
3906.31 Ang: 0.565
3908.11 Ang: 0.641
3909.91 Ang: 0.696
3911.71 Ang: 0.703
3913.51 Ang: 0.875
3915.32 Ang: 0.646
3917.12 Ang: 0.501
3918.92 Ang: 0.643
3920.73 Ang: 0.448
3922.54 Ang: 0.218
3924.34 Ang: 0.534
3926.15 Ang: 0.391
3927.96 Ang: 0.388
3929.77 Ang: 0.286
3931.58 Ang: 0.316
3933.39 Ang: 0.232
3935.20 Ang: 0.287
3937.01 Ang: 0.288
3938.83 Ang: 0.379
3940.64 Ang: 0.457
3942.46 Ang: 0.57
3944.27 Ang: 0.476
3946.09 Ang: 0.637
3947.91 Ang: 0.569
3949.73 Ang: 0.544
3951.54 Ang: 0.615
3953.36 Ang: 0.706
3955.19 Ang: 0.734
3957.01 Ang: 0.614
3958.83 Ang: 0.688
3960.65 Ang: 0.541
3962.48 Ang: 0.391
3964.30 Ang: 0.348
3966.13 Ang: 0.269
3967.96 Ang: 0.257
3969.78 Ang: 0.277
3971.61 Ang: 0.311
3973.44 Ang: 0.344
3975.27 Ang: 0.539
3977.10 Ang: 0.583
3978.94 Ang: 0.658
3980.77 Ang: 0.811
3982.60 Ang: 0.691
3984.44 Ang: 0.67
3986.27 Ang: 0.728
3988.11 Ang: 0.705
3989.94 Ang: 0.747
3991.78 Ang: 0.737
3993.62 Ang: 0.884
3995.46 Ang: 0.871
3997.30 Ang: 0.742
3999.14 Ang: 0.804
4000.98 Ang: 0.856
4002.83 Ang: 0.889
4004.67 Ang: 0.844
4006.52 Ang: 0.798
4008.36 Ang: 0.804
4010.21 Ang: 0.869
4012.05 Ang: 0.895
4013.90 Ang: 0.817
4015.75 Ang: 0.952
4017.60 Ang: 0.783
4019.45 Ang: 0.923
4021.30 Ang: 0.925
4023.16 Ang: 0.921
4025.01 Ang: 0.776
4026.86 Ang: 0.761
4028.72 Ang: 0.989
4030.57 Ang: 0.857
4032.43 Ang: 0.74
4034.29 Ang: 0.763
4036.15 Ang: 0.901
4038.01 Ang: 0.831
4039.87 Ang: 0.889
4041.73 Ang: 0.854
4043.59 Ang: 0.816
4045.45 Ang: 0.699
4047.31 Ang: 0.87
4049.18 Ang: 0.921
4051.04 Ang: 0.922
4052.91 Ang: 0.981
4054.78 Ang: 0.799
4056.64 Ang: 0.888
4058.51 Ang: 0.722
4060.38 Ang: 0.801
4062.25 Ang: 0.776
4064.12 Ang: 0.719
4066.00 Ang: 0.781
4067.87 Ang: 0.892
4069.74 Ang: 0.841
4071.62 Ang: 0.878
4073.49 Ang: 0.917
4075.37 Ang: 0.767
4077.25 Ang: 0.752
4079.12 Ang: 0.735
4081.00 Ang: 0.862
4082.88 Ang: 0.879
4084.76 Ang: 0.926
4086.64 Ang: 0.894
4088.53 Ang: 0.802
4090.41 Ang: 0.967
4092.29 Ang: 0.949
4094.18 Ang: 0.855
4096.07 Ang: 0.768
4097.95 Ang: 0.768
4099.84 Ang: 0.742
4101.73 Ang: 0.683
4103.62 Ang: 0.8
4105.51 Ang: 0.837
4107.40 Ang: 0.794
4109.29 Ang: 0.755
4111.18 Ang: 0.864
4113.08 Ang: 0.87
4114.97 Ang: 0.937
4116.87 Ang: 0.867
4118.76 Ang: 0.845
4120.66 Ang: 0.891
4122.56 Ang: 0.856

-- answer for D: 1.07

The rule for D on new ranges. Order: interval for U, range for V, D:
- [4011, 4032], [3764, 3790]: 1.05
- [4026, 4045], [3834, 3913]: 1.09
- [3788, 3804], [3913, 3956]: 1.39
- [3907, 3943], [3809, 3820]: 1.00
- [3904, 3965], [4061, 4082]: 1.39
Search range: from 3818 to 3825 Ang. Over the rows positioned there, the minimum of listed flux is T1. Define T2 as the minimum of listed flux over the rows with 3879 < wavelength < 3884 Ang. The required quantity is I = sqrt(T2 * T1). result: 0.41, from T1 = 0.406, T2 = 0.424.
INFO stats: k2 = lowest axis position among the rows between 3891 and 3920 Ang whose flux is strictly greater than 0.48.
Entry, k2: 3891.95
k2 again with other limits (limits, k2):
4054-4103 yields 4054.78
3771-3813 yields 3771.96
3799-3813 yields 3801.60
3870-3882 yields 3872.28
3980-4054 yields 3980.77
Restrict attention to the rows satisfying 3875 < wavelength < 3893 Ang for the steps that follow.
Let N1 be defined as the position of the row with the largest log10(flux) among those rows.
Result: 3891.95 Ang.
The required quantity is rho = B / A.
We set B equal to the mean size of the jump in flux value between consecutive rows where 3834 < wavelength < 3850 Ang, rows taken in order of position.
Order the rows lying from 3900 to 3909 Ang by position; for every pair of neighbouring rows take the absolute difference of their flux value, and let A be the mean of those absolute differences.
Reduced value 0.64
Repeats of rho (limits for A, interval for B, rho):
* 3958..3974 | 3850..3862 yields 1.36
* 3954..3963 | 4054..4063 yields 0.73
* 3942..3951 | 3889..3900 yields 0.88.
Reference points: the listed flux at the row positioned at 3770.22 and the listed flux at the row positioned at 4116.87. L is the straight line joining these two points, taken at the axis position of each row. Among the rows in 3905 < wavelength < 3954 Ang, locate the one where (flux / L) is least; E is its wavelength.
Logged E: 3922.54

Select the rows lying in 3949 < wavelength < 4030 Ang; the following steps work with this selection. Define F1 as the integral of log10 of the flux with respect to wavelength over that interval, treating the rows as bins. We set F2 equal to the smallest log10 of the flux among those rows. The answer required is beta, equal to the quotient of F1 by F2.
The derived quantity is 24.8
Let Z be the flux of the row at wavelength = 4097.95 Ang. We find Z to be 0.768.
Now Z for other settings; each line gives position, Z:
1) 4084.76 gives 0.926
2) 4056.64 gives 0.888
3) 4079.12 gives 0.735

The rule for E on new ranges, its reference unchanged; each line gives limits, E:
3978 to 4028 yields 3978.94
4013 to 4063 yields 4045.45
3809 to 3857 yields 3838.55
